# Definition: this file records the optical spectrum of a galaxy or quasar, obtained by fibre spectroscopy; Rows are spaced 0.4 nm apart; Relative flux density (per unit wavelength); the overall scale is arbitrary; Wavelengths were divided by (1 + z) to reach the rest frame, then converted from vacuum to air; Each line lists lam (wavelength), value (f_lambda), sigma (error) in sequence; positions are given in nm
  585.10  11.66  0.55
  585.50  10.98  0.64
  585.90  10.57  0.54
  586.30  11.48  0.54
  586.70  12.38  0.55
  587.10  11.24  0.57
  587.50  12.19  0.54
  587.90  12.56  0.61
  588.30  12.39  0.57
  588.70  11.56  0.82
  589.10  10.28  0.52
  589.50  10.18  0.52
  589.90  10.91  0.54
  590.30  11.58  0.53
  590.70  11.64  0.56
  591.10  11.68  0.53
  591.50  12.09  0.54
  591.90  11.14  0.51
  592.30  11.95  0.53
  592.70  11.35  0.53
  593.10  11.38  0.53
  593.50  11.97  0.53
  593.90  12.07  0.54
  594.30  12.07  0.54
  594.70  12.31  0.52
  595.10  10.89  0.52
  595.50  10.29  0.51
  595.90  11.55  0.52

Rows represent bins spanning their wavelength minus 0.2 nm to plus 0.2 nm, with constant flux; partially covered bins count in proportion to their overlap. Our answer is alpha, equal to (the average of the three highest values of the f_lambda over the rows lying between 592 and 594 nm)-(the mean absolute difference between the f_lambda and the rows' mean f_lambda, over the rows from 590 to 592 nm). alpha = 11.78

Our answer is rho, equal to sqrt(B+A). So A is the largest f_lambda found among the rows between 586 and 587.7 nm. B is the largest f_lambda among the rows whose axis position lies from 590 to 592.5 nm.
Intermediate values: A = 12.38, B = 12.09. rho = 4.95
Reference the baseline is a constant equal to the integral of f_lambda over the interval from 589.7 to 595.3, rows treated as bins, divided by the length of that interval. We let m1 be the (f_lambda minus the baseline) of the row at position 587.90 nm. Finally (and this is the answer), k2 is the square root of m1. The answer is 0.96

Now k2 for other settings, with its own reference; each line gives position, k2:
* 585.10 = 0.12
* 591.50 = 0.67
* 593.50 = 0.57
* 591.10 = 0.19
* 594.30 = 0.65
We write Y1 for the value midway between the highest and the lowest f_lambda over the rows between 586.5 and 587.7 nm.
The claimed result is 11.8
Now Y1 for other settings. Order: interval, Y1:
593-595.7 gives 11.3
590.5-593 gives 11.6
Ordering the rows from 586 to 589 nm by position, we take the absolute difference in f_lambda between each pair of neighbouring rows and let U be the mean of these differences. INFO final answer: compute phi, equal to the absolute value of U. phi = 0.73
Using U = 0.73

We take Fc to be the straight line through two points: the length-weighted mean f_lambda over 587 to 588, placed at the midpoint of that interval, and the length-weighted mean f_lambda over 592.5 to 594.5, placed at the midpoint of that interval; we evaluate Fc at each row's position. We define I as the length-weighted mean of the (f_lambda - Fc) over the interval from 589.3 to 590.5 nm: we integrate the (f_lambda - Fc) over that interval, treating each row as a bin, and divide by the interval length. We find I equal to -1.03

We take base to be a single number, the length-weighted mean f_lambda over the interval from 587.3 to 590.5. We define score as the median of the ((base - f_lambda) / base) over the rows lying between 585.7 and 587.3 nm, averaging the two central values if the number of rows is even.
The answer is 0.01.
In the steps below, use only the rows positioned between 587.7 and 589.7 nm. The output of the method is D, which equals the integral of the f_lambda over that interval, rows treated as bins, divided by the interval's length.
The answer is 11.4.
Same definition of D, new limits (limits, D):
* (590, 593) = 11.6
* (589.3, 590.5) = 10.9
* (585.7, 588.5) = 11.8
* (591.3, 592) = 11.7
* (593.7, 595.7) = 11.5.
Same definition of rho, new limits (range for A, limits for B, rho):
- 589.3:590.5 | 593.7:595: 4.89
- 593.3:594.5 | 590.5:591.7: 4.92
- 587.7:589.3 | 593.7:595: 4.99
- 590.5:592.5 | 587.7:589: 4.96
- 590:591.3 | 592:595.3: 4.90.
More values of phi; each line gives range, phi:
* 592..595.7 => 0.45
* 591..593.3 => 0.56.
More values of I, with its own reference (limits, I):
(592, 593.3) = -0.28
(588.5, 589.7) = -1.28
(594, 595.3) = 0.06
